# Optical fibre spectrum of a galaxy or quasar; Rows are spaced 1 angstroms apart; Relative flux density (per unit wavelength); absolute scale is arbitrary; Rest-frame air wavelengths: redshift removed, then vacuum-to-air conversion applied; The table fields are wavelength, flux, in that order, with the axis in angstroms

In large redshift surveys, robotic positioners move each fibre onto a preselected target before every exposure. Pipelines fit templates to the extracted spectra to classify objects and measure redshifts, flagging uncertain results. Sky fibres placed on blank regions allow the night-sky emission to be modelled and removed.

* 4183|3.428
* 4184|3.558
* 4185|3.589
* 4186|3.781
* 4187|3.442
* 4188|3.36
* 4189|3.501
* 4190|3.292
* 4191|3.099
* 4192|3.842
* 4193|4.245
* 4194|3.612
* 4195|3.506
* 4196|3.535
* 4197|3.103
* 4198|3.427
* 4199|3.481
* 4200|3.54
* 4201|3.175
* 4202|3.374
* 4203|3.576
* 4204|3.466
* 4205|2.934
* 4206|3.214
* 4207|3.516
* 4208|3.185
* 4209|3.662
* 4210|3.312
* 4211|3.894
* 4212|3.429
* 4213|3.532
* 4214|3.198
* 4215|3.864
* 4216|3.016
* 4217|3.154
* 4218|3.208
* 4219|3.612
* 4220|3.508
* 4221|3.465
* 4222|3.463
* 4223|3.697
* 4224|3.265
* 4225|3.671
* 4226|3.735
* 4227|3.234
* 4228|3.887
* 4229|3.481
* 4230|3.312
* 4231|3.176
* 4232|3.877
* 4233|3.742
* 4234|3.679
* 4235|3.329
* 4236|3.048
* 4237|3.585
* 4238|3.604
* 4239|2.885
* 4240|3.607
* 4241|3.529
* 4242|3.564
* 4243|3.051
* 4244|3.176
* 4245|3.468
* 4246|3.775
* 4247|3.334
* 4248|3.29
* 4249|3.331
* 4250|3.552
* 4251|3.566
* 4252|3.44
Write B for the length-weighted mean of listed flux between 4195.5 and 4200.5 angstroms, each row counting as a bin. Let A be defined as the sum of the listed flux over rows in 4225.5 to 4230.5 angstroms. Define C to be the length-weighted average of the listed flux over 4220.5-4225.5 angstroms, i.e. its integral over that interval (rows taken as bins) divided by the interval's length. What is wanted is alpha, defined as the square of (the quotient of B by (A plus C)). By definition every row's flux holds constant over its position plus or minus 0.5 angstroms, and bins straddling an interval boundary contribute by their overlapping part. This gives 0.0261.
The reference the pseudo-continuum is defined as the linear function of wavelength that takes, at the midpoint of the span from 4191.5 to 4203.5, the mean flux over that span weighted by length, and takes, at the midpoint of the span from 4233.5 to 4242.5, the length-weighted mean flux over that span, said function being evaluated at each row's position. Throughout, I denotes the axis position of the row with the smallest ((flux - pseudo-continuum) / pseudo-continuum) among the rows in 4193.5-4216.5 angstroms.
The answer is 4205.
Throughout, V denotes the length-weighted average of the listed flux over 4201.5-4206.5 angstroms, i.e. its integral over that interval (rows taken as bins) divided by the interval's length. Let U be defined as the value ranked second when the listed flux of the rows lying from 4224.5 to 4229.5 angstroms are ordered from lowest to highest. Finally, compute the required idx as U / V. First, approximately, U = 3.481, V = 3.31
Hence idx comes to 1.05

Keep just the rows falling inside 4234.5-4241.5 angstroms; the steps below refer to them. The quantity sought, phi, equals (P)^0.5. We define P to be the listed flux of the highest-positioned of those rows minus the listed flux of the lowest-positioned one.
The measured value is 0.45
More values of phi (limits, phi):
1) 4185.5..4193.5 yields 0.68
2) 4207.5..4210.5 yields 0.36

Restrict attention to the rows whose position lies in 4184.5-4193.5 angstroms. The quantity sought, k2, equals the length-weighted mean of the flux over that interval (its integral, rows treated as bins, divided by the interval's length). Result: 3.57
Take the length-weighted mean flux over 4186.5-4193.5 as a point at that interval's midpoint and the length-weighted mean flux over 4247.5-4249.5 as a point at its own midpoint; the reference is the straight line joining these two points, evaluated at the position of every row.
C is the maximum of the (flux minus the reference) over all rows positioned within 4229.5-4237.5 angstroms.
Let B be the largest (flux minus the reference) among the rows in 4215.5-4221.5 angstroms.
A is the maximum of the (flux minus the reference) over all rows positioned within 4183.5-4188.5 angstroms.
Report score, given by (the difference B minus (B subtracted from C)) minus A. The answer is -0.4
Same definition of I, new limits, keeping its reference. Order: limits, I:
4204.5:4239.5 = 4205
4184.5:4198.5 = 4191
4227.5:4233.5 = 4231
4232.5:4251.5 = 4239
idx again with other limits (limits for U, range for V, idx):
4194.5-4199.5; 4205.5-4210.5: 1.01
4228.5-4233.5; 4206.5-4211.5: 0.94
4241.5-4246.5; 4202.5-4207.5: 0.95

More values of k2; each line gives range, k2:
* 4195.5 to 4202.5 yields 3.38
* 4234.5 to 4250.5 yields 3.38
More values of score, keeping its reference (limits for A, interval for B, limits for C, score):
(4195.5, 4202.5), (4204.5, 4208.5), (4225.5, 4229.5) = -0.4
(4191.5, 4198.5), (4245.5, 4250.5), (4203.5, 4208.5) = 0.2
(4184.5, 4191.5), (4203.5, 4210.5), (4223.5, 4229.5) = -0.3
